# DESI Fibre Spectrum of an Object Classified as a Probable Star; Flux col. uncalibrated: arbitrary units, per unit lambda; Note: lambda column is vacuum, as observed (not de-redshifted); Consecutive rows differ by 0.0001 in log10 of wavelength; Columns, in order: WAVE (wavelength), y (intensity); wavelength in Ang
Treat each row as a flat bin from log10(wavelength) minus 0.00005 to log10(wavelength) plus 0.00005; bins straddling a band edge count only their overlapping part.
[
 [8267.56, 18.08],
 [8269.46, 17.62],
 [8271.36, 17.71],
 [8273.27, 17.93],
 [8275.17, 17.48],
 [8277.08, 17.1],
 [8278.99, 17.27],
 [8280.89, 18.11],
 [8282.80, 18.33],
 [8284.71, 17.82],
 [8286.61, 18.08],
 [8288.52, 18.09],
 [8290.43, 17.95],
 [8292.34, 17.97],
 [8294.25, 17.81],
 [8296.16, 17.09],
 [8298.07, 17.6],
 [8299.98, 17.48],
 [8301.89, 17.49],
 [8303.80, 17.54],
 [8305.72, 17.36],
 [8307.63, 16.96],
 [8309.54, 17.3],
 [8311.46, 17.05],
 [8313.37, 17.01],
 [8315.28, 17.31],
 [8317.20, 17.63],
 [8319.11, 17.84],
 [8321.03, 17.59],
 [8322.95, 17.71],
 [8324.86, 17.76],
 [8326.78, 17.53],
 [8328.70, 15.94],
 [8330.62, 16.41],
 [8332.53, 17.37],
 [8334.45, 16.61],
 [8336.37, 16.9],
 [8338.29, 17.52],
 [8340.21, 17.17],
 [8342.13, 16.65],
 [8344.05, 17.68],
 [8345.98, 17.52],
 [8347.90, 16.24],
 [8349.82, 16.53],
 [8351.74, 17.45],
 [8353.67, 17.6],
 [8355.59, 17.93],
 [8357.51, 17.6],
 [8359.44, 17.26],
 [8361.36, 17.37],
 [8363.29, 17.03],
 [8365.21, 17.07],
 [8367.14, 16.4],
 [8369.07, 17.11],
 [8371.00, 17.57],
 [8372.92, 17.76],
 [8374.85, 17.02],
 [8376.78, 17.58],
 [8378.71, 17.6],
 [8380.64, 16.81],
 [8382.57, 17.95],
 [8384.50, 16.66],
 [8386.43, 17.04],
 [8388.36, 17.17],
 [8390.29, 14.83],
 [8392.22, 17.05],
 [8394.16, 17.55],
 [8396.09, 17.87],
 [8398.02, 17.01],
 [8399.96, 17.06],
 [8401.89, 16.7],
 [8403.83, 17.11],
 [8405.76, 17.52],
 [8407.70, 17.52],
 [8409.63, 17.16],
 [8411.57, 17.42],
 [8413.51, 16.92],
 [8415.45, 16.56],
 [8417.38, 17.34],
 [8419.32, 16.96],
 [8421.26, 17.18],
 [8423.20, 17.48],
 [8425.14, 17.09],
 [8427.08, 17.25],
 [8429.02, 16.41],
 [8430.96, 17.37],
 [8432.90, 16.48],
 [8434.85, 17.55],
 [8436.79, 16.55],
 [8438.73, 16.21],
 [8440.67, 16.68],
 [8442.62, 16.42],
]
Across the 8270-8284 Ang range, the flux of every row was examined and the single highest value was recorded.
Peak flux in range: 18.33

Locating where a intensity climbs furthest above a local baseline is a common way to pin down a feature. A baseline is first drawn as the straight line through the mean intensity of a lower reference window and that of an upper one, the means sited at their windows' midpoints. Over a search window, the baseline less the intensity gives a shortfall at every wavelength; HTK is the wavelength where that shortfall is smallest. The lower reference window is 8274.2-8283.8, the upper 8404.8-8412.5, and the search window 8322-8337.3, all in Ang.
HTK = 8324.86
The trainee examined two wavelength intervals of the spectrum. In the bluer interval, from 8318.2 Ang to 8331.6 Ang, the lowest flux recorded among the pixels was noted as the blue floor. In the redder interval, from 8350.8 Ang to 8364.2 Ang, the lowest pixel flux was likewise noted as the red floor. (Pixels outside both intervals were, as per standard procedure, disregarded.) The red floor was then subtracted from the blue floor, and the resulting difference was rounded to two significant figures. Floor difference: -1.1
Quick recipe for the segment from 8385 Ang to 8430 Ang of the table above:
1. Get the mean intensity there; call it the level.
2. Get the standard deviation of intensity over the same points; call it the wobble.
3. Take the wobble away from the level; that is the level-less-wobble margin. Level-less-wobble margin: 16.5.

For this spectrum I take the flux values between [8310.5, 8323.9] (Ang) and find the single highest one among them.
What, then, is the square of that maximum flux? 318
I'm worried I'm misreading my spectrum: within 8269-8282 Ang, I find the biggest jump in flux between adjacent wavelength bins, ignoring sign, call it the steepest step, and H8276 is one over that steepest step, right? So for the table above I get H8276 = 1.2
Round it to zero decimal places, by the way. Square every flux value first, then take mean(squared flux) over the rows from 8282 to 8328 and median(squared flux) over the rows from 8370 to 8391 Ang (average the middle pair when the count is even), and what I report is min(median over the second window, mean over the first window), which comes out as 295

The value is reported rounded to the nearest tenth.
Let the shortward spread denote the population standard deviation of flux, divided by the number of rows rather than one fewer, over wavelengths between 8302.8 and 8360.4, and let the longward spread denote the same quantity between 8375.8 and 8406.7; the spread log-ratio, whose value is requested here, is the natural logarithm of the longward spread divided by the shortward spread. 0.3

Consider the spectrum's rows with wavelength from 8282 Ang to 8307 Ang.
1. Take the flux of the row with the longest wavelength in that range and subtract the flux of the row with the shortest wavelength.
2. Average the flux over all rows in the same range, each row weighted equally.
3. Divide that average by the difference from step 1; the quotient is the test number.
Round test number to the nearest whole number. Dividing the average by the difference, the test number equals -18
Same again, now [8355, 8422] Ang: -23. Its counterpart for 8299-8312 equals -40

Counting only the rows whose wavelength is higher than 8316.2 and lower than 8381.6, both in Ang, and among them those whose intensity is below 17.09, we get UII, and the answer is 12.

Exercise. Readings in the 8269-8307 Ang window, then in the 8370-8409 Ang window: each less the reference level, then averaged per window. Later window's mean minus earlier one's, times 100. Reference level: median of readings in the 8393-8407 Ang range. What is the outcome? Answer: -52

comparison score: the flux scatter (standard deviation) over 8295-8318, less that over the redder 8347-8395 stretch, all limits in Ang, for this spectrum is -0.42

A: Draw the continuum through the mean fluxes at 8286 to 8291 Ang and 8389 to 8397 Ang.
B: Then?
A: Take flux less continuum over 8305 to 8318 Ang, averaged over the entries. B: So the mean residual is -0.5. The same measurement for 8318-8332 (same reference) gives -0.4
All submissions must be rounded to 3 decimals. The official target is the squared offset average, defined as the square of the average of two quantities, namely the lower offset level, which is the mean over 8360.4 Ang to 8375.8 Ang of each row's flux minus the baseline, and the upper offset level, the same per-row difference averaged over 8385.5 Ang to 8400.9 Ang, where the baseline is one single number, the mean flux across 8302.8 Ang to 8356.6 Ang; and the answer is 0.026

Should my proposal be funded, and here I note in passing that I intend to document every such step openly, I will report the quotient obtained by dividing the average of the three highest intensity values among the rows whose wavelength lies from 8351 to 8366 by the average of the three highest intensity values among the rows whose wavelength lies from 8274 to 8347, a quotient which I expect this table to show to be 0.97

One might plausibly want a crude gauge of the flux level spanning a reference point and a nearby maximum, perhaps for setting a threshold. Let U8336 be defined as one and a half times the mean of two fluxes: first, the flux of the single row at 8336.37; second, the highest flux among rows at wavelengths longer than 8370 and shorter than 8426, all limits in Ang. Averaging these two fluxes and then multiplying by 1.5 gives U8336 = 26.1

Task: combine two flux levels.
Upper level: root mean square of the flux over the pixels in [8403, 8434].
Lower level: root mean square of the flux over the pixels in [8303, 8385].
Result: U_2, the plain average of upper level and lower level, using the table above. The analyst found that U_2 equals 17.18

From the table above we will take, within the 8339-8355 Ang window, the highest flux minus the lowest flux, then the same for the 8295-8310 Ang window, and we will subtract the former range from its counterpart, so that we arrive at -0.8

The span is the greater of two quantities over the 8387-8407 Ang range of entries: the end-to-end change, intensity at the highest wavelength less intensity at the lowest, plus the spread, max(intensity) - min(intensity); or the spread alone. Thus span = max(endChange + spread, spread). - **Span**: 3.4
